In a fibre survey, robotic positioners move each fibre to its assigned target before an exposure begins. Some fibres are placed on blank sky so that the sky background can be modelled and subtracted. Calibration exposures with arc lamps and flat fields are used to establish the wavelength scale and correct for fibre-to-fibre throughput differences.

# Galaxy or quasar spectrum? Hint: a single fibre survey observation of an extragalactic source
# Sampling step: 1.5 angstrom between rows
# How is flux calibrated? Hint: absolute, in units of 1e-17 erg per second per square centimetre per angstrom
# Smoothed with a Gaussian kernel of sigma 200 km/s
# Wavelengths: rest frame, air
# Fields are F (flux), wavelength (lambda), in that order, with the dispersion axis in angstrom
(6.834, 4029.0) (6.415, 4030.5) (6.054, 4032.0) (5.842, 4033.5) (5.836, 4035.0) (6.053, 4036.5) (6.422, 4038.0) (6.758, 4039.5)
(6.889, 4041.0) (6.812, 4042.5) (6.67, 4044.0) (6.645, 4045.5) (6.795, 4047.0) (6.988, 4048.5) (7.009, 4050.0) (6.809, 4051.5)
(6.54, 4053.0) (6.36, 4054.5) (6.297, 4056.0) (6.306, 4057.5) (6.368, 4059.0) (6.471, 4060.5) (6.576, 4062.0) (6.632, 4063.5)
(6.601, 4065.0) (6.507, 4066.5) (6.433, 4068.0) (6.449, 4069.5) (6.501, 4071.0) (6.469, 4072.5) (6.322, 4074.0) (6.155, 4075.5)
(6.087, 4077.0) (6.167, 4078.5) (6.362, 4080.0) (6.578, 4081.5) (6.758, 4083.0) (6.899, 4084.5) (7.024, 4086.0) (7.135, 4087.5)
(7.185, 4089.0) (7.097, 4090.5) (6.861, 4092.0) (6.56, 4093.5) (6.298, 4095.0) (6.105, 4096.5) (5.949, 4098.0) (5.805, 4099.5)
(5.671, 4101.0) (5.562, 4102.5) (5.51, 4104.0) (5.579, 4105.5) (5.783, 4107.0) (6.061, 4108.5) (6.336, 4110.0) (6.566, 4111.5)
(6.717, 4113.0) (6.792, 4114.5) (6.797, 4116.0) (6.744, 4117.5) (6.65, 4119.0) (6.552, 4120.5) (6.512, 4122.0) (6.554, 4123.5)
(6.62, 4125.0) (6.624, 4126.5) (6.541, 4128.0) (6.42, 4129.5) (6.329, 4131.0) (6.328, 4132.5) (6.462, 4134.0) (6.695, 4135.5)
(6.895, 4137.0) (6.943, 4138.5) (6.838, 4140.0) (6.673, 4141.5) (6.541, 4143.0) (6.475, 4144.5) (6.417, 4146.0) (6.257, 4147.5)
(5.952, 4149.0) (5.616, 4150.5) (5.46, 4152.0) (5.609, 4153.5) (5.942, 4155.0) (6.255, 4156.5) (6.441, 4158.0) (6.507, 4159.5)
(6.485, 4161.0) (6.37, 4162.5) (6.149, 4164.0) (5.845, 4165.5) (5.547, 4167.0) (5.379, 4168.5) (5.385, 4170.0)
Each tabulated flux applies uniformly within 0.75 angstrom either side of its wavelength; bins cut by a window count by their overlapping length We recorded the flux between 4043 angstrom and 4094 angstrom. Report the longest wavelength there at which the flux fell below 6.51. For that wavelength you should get 4080.0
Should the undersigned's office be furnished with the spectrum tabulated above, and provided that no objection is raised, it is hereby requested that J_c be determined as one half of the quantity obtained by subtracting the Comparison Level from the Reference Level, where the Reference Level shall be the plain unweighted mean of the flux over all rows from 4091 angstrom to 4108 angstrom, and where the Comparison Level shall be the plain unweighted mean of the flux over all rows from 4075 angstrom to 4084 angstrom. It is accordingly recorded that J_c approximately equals -0.19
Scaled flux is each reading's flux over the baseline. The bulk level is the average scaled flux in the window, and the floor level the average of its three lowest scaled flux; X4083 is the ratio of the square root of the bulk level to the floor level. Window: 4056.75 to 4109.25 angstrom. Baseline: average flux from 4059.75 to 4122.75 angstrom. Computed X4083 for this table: 1.15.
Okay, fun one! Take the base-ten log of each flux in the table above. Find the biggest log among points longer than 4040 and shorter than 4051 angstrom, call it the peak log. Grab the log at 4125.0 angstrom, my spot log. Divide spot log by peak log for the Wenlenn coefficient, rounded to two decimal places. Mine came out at 0.97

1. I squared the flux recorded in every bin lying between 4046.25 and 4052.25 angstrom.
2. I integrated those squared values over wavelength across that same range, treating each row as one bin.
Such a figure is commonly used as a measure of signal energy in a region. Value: 286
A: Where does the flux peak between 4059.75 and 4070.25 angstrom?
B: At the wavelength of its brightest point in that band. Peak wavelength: 4063.5 angstrom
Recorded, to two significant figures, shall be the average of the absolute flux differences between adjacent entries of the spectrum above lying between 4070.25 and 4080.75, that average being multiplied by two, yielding 0.23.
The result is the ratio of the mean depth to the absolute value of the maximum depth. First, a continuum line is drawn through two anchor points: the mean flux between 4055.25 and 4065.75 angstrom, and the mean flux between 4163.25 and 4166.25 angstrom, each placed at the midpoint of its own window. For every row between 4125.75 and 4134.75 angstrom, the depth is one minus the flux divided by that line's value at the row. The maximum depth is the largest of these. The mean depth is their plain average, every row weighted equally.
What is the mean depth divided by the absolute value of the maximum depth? -1.7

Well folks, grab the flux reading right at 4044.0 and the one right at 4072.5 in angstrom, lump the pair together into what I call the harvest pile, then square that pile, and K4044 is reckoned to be 173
